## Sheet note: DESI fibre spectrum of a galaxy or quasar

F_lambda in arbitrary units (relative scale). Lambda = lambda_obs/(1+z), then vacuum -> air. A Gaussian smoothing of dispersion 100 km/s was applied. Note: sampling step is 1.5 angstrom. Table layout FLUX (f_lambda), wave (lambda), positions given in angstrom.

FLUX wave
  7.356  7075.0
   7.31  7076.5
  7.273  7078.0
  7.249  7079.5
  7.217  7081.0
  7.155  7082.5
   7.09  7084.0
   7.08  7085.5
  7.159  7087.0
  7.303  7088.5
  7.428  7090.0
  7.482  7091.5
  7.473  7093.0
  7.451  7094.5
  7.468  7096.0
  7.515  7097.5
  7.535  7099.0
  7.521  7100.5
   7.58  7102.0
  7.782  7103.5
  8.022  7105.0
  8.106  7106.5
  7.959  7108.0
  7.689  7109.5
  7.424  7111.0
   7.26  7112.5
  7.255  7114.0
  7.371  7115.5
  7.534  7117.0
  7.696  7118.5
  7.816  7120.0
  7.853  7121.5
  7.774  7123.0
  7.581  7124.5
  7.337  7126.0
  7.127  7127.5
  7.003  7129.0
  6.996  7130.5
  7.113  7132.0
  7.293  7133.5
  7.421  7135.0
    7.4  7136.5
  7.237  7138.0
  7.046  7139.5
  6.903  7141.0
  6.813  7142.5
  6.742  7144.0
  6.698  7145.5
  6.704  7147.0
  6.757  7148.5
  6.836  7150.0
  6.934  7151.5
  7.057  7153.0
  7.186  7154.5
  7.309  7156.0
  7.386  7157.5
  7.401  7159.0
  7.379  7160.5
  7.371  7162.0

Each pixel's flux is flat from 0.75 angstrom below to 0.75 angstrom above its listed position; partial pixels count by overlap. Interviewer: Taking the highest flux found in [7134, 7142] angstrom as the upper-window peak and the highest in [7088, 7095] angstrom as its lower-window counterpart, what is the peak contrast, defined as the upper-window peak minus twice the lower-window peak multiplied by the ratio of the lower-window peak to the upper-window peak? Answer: -7.7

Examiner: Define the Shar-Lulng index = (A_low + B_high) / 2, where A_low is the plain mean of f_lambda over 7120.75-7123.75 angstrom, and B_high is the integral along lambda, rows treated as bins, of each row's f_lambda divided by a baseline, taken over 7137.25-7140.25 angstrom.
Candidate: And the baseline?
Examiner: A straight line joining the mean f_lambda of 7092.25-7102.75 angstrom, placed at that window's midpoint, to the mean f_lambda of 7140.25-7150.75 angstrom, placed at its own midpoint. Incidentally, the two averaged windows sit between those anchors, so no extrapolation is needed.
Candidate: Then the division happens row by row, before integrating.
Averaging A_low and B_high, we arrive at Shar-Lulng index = 5.46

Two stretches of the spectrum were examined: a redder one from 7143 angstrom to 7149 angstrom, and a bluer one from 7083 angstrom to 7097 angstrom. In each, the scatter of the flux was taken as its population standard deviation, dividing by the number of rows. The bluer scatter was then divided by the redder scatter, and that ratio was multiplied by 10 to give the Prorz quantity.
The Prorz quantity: 65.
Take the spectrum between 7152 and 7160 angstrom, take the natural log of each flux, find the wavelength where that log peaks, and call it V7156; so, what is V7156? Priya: 7159.0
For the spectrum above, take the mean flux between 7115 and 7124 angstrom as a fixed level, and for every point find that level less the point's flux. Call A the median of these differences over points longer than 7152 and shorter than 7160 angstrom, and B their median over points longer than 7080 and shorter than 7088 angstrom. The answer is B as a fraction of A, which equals 1.4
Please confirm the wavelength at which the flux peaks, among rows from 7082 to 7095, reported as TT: 7091.5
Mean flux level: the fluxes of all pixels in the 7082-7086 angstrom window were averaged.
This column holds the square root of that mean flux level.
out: 2.666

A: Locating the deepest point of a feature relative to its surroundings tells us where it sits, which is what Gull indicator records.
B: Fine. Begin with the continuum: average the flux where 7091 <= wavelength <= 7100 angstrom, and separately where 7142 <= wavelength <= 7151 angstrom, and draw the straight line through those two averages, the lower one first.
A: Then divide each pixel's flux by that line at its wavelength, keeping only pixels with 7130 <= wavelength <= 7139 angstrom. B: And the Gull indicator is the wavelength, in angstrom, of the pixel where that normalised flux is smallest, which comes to 7130.5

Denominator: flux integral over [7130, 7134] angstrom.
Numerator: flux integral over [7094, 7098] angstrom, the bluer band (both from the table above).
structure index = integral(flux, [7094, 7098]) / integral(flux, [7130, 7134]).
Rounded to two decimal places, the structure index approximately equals 1.05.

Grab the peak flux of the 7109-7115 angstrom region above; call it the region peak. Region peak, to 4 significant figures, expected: 7.689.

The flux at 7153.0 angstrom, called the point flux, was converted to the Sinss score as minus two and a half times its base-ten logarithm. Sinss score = -2.12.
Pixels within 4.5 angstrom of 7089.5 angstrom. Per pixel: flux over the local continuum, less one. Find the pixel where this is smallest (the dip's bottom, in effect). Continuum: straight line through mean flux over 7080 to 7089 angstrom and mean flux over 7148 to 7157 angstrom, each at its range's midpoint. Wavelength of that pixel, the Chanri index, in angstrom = 7085.5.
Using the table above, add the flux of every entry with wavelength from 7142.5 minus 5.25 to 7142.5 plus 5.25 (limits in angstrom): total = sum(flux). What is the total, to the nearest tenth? 48.1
